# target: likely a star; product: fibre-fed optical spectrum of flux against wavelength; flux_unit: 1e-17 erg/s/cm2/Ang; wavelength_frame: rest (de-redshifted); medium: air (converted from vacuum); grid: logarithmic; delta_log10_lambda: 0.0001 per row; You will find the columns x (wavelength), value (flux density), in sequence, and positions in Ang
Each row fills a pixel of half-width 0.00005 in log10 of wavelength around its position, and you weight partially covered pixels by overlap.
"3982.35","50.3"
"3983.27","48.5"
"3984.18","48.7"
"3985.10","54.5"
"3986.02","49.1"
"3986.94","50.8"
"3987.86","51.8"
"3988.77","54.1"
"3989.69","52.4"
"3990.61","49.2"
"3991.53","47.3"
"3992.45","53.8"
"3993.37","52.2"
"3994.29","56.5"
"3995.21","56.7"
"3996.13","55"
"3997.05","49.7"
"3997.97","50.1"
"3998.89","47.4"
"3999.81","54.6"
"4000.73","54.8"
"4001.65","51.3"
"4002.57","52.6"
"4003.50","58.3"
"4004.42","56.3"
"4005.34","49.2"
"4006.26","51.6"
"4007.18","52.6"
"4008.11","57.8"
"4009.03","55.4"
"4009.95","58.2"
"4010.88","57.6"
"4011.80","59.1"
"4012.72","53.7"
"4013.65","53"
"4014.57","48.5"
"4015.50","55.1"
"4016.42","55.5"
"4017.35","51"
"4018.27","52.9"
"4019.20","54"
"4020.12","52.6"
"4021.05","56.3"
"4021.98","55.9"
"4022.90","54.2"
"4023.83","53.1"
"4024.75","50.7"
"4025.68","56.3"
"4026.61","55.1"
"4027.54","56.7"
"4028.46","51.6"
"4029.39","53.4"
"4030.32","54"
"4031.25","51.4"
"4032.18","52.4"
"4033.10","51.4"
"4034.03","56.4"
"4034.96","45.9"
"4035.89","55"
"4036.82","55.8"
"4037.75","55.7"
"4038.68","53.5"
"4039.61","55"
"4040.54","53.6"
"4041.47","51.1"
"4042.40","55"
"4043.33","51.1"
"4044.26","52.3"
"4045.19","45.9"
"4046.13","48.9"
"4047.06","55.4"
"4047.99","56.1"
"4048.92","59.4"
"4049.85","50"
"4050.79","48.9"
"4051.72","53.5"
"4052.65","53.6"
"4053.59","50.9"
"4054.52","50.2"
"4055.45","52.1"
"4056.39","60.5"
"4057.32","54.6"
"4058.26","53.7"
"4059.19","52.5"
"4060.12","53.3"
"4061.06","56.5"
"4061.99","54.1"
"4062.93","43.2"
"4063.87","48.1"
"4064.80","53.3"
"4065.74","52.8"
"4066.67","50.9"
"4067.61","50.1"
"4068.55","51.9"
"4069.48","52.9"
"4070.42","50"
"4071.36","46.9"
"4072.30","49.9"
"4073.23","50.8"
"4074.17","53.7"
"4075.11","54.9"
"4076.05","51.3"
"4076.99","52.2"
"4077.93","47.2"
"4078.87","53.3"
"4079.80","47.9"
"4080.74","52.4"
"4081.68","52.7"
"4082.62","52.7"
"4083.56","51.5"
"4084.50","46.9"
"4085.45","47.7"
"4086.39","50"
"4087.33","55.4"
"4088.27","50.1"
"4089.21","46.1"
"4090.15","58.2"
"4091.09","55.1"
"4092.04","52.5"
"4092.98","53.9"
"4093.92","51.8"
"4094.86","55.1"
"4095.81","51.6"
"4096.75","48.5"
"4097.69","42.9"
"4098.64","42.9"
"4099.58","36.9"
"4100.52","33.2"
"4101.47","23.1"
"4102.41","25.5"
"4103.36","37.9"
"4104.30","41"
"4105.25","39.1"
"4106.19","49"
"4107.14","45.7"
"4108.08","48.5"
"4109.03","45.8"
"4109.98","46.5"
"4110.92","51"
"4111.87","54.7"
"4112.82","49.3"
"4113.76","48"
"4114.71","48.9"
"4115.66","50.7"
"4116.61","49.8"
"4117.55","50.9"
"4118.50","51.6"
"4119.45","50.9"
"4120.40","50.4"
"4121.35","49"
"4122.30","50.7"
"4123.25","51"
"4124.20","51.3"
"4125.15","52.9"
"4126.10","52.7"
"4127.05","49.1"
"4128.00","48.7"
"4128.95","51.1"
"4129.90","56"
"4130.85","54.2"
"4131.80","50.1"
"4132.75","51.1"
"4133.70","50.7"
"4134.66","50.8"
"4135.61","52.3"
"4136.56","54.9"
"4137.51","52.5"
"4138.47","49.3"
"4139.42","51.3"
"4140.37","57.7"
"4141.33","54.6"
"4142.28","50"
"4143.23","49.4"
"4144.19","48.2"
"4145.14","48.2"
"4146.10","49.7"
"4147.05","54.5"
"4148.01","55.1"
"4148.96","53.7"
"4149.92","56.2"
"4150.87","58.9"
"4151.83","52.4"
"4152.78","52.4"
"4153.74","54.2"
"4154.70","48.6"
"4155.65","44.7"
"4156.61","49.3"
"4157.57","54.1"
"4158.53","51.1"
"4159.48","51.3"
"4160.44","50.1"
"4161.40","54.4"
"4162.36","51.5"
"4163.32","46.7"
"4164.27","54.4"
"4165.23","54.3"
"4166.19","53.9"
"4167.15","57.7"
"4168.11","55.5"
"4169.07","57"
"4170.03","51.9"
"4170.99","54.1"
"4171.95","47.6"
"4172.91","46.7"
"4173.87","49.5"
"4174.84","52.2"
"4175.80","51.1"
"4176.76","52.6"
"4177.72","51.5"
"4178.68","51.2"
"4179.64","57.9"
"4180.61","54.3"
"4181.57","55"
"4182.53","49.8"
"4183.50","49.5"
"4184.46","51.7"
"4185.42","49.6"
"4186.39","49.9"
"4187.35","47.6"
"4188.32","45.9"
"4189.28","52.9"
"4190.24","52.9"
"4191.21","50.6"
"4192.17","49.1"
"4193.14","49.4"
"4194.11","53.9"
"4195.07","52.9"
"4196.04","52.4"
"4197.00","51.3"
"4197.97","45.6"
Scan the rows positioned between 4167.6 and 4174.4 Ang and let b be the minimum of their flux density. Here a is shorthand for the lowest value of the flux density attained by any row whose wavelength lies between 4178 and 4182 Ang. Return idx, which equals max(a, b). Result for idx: 51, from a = 51.2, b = 46.7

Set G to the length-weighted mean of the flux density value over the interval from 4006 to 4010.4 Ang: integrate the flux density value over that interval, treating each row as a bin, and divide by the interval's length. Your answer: 55.3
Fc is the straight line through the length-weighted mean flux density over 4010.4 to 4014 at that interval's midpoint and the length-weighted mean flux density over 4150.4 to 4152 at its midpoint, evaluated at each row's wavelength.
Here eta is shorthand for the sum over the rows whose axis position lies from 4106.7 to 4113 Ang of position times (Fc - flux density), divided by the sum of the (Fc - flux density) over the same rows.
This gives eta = 4109.4 Ang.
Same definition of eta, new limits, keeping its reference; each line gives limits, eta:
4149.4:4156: 4154.8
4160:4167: 4162.8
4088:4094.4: 4090.5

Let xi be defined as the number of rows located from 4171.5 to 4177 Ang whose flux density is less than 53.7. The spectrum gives 6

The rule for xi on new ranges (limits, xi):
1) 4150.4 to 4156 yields 4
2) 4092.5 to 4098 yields 4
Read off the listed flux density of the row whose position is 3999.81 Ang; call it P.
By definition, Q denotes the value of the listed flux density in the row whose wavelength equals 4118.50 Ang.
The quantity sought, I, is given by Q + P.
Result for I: 106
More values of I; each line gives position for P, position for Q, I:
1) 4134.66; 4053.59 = 102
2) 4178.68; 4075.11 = 106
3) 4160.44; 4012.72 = 104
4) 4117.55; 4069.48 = 104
